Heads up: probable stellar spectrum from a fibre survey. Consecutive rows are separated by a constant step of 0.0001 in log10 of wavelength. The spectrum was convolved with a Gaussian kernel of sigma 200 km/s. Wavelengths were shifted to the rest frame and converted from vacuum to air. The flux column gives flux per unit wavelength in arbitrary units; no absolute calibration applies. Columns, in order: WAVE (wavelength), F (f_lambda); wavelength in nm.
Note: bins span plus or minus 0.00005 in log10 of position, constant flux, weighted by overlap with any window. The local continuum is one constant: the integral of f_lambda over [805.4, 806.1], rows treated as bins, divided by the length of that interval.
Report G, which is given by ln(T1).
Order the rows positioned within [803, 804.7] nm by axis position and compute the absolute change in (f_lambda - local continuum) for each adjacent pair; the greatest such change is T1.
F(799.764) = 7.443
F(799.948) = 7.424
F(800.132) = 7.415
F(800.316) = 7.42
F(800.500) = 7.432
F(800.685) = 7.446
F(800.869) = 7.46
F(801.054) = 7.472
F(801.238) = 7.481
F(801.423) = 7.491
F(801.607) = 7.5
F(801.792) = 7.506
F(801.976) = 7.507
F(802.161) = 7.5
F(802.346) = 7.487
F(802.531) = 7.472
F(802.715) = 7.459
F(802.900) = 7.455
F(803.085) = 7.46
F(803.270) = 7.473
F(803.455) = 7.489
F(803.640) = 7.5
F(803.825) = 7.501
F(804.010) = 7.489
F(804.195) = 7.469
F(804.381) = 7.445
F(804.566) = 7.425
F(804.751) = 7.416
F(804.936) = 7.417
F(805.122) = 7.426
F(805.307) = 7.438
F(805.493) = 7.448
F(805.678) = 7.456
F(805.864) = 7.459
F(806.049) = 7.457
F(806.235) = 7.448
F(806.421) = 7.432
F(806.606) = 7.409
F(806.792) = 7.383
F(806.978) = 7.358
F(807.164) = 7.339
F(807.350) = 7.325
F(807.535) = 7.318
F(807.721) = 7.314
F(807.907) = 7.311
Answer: -3.7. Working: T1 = 0.024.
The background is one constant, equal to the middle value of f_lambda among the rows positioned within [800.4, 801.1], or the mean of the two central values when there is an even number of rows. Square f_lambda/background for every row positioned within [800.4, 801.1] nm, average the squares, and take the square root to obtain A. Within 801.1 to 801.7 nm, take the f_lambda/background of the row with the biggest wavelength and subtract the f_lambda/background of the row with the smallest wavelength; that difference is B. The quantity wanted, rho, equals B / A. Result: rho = 0.003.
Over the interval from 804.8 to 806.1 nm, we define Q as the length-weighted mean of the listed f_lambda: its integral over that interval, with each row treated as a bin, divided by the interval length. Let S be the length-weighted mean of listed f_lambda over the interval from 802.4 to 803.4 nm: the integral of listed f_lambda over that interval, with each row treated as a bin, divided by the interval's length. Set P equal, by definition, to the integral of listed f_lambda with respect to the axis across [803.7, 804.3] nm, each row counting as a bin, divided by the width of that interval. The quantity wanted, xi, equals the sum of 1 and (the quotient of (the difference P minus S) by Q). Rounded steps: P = 7.48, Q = 7.44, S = 7.47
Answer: 1.00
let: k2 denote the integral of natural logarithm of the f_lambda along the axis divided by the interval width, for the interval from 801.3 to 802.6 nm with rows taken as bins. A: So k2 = 2.01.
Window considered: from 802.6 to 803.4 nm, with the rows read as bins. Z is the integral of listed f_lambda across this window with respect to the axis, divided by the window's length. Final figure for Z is 7.47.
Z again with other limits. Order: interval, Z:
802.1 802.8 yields 7.48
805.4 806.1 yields 7.46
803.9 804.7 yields 7.46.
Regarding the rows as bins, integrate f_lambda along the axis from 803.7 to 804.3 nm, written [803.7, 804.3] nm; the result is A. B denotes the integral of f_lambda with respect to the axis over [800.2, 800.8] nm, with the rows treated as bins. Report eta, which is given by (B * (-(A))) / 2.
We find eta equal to -10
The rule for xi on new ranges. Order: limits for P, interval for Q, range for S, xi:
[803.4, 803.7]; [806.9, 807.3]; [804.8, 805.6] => 1.01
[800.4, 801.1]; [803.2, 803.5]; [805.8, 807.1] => 1.00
